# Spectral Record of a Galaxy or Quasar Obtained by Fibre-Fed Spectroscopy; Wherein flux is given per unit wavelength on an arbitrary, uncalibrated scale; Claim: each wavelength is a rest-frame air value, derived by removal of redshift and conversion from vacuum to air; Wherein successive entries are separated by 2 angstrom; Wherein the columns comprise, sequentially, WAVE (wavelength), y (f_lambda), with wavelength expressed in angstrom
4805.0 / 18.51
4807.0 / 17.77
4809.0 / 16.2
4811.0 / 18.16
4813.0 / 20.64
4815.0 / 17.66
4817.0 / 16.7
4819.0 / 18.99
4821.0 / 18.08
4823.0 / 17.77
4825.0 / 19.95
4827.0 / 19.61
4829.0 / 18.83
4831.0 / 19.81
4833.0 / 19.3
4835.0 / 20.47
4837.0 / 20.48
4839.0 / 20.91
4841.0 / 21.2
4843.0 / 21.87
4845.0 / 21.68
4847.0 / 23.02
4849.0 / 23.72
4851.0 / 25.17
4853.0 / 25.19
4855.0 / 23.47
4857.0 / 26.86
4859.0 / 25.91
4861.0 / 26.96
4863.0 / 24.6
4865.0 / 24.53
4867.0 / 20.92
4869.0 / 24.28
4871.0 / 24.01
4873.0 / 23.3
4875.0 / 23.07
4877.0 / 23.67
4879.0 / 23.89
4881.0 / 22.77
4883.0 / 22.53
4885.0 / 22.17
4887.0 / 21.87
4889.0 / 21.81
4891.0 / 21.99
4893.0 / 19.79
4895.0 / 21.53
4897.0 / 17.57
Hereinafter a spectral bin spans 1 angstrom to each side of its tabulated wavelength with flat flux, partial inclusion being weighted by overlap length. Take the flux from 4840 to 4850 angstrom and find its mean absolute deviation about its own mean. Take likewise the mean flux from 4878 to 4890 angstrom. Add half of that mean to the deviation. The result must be 12.1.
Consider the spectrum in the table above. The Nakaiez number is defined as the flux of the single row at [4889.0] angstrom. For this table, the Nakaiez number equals 21.81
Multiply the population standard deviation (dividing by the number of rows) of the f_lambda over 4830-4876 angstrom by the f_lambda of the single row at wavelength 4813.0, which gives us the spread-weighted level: 45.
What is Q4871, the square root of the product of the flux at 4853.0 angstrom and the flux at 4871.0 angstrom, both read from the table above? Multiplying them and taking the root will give 24.6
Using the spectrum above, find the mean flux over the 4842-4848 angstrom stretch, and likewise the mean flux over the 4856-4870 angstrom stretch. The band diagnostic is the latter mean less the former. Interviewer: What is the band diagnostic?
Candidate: 2.7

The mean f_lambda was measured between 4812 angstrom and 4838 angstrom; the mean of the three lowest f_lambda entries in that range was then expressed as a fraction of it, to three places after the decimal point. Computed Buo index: 0.910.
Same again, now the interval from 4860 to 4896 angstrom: 0.903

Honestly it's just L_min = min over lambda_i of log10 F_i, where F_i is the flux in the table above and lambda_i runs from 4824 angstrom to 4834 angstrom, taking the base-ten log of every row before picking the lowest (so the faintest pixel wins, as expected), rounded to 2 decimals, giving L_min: 1.27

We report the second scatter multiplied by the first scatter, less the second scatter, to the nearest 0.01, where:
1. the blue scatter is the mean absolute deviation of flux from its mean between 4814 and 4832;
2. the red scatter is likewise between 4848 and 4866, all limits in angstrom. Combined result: -0.07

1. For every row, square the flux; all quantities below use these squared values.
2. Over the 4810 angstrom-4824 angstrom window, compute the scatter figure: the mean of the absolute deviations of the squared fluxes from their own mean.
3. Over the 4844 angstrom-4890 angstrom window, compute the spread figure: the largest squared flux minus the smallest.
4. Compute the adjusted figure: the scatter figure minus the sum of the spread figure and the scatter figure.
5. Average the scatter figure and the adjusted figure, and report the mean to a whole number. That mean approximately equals -128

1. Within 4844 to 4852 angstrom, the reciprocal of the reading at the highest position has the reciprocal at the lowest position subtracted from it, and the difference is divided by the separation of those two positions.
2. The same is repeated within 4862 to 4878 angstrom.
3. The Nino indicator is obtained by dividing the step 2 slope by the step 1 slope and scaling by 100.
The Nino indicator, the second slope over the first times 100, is -11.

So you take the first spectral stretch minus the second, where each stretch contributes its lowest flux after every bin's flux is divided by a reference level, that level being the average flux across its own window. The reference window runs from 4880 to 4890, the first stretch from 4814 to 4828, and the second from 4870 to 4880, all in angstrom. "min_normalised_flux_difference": -0.29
